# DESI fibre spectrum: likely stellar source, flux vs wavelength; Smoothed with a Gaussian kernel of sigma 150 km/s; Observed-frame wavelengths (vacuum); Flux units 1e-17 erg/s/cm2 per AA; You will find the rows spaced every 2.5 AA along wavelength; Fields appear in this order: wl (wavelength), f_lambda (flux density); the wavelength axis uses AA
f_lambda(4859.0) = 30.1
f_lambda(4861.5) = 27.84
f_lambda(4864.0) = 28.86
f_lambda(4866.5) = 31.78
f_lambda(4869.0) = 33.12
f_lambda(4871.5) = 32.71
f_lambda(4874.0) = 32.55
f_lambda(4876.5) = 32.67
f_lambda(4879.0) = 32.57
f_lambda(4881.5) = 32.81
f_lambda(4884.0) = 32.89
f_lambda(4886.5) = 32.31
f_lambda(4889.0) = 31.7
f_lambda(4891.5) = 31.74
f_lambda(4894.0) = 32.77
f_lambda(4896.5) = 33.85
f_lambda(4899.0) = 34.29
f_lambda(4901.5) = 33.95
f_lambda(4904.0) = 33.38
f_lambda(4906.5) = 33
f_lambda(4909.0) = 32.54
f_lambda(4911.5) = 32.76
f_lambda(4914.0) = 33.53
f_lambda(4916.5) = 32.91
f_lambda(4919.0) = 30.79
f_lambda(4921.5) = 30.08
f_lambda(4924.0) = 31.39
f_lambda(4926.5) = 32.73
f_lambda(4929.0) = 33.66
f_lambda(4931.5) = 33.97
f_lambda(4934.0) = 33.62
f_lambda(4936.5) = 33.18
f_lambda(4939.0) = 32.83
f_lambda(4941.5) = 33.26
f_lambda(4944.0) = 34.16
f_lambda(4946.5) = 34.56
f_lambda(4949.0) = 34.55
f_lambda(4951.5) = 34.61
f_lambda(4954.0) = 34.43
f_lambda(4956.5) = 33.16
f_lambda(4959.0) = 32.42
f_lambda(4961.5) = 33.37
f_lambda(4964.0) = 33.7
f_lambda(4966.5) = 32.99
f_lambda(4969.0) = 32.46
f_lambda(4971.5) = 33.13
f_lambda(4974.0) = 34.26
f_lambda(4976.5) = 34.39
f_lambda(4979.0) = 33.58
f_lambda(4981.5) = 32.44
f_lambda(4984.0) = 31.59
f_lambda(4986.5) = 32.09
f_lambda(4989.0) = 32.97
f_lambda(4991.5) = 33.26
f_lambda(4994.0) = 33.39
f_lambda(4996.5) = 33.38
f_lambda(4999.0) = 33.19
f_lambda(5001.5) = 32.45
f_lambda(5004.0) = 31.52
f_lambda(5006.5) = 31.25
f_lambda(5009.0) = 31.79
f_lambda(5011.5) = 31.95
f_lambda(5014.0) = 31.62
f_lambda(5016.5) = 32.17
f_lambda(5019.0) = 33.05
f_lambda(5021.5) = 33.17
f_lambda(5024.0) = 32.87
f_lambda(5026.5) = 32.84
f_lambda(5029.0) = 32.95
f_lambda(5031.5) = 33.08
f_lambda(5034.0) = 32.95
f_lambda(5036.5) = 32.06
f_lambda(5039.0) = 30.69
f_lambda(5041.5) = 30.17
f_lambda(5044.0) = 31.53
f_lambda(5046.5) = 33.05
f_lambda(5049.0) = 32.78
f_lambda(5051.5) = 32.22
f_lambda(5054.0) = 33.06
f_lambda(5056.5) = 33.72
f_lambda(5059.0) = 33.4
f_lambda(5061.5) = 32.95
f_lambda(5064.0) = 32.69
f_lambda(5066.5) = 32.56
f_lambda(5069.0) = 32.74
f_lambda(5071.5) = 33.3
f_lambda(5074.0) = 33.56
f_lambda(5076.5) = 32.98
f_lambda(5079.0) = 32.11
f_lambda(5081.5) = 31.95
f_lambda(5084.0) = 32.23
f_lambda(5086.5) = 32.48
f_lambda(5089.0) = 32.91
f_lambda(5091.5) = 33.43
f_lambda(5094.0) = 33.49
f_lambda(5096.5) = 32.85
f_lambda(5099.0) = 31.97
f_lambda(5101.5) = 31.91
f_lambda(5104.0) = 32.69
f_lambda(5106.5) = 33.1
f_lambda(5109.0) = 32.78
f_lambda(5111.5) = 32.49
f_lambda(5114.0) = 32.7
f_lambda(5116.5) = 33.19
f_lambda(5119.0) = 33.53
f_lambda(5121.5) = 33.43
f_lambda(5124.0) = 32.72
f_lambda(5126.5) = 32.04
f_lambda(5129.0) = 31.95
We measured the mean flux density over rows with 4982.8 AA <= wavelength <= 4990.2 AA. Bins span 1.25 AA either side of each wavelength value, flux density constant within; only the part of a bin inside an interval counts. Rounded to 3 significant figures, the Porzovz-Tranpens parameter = 32.2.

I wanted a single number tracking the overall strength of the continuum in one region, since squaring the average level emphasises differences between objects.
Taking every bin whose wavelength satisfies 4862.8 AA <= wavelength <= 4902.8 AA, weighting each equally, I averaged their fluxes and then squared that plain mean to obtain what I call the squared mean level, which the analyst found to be 1059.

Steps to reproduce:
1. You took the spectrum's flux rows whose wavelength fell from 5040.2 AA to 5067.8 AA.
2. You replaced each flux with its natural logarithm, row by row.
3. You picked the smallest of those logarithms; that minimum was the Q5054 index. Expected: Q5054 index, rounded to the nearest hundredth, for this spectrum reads 3.41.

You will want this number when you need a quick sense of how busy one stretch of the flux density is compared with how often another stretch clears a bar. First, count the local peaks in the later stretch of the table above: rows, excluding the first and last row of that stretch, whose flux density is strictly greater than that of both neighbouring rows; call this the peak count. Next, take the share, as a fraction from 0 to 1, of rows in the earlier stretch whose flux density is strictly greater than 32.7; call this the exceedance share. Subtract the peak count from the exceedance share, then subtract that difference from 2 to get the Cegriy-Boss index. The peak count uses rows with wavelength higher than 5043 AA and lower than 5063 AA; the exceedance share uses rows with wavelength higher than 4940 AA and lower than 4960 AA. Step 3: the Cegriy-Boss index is 3.1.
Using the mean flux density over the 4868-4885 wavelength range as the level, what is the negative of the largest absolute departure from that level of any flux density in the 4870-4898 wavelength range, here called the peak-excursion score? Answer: -1.1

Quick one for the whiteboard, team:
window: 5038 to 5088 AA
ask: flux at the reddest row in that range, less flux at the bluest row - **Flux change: 1.8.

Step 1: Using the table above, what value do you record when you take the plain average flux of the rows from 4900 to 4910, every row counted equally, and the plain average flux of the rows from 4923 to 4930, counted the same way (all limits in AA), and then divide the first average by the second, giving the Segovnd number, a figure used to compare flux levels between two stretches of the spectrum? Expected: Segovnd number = 1.02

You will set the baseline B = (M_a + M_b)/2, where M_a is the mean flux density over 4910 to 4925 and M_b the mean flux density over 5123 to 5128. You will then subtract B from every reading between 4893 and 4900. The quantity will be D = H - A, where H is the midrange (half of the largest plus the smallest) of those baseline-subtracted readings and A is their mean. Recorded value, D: -0.11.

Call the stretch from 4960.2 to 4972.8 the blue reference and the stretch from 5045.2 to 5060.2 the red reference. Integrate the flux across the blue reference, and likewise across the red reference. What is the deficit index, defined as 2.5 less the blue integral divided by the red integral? 1.7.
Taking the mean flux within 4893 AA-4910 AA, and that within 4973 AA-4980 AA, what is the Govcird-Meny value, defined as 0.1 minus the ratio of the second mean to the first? -0.920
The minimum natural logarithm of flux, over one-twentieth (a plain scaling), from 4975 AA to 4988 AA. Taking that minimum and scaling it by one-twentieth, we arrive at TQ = 0.173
